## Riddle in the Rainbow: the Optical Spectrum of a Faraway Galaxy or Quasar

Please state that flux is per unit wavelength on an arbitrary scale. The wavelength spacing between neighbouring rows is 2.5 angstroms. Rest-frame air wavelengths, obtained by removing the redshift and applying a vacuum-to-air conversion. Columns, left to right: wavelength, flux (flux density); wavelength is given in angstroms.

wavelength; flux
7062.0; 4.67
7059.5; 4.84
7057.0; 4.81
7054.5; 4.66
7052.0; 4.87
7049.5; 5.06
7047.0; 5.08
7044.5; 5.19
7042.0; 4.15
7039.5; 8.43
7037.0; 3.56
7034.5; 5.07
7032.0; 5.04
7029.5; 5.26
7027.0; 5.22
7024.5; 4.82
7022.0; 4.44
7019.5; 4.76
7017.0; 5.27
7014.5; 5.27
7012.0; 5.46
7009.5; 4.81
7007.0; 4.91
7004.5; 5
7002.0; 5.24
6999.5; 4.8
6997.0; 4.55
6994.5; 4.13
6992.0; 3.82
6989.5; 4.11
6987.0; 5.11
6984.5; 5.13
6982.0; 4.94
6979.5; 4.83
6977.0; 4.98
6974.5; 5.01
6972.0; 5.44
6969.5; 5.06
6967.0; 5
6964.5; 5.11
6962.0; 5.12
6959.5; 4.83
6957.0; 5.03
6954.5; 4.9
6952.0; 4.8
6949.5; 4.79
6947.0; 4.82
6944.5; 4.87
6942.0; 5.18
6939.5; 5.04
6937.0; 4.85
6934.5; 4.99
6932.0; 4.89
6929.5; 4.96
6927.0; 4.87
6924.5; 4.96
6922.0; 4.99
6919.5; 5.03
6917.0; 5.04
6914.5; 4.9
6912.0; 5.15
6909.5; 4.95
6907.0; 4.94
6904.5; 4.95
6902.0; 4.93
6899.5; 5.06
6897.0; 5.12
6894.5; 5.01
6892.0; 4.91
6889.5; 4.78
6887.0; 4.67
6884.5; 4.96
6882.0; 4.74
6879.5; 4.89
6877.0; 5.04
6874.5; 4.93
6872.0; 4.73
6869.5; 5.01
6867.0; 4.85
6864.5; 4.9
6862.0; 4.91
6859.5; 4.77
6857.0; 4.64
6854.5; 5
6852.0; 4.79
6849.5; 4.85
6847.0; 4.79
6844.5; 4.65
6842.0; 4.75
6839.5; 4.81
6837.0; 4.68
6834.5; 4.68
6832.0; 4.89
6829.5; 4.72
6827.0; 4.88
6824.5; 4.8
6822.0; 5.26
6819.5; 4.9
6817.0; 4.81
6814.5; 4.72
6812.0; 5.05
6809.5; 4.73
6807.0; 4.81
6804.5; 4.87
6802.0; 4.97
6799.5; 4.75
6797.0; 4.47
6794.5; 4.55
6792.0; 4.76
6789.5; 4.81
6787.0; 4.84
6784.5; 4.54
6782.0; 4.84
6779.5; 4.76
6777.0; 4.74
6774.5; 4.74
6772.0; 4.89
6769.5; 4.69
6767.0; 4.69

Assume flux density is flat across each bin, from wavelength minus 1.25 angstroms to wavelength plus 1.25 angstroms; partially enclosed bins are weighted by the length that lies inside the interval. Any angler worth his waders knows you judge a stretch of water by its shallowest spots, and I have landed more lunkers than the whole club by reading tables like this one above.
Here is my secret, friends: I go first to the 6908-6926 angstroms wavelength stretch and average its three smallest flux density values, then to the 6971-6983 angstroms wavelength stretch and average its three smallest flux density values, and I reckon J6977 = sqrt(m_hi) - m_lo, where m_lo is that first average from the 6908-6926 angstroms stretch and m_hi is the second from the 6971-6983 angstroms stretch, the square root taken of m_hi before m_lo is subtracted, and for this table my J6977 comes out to -2.72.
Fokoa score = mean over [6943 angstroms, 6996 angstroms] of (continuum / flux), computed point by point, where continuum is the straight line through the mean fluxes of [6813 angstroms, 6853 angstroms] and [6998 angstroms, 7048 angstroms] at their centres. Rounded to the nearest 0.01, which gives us 1.04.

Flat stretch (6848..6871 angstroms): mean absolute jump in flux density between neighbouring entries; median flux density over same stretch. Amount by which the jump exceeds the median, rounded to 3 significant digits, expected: -4.71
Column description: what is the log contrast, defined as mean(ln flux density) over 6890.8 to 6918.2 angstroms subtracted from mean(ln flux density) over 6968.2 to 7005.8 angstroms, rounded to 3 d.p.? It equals -0.042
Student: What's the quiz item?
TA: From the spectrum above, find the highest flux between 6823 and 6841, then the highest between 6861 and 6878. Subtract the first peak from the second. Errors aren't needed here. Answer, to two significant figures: 0.15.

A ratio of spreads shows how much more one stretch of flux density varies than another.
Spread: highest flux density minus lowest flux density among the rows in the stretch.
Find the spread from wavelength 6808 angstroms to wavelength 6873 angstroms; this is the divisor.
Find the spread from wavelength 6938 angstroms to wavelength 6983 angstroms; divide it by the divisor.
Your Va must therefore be 1.0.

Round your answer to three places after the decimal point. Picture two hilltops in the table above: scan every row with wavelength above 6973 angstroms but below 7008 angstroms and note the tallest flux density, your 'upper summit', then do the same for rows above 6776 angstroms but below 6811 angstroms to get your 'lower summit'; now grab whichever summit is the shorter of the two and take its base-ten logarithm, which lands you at 0.696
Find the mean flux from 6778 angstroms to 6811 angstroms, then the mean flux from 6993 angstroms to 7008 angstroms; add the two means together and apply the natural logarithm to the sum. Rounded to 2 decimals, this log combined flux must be 2.25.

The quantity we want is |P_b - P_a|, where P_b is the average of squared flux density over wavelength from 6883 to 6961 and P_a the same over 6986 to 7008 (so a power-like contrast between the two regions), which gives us 2.8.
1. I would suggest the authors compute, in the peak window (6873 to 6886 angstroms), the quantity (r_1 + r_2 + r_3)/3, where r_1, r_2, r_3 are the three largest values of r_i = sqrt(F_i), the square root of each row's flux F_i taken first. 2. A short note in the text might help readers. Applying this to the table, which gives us 2.23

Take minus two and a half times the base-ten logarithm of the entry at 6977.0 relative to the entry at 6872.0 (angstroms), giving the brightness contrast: -0.056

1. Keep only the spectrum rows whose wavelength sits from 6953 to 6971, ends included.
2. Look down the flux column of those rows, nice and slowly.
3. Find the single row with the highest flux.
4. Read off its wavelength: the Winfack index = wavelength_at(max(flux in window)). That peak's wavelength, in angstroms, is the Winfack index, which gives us 6962.0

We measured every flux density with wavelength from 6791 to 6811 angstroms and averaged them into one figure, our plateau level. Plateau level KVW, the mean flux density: 4.74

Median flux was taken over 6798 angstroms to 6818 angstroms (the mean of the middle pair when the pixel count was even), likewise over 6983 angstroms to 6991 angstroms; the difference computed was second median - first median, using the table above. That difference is 0.30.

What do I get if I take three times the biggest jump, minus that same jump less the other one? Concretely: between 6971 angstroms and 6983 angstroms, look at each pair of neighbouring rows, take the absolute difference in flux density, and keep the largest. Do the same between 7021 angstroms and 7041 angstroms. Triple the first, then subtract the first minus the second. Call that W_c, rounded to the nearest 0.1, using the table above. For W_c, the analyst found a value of 5.7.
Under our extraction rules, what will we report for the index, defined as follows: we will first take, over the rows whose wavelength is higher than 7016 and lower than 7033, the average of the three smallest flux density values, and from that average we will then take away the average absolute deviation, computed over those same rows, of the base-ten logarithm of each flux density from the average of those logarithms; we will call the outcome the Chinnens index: 4.65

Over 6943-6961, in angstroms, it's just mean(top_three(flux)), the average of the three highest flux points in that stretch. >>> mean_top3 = 4.93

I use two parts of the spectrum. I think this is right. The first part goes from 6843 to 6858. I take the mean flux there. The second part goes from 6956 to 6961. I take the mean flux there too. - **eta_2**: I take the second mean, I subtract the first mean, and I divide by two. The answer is 0.07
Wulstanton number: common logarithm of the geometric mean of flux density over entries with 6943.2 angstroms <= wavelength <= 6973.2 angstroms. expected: 0.697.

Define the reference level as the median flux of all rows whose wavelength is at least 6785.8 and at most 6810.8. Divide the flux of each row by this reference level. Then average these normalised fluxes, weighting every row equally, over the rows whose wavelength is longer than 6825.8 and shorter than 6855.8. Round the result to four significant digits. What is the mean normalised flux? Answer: 1.001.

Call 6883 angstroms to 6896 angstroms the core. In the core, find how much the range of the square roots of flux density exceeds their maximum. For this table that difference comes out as -2.161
